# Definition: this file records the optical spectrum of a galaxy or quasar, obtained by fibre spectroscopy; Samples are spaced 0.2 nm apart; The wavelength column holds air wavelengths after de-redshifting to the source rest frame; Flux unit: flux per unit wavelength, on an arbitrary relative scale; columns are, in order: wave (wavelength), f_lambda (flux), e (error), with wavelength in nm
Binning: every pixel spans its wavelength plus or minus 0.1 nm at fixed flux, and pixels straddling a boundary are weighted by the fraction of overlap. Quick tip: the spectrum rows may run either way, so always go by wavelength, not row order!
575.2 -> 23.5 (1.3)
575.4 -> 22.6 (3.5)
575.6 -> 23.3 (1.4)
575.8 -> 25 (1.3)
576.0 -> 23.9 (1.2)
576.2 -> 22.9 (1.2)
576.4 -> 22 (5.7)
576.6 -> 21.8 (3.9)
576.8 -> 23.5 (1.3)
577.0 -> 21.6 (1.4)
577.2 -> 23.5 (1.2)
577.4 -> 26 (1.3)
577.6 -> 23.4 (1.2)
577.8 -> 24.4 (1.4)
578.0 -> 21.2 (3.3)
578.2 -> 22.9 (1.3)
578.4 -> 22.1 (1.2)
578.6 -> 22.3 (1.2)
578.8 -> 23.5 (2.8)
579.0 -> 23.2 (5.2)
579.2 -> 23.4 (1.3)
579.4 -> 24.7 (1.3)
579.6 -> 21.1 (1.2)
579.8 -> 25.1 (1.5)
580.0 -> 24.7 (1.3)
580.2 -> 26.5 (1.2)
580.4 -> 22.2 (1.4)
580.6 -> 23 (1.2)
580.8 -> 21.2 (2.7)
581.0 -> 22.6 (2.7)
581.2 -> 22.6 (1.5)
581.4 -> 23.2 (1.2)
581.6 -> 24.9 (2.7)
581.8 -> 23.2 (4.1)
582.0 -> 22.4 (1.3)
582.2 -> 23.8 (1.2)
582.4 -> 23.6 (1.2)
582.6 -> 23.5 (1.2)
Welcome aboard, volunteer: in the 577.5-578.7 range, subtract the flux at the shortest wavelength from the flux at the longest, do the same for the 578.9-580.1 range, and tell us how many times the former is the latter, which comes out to -0.7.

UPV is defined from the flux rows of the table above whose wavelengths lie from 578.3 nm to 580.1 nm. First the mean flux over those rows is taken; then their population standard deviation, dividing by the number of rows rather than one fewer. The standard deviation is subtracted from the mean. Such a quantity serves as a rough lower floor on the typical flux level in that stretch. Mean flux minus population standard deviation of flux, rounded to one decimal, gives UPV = 22.1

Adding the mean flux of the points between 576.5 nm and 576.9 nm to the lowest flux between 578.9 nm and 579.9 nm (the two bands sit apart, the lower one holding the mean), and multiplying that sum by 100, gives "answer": 4375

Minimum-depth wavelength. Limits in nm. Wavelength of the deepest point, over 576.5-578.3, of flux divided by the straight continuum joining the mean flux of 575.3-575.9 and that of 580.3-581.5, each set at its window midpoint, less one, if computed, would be 578.0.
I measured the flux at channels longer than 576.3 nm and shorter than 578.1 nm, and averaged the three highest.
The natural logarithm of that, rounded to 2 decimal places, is 3.20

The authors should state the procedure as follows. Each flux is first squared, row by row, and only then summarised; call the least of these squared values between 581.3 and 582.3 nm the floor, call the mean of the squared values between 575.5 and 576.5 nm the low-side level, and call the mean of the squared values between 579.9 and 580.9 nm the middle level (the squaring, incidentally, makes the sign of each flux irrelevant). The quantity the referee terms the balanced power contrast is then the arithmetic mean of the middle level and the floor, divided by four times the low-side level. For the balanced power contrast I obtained 0.241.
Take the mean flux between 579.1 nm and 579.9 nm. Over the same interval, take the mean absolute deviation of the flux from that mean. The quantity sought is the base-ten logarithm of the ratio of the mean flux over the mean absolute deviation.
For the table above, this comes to 1.3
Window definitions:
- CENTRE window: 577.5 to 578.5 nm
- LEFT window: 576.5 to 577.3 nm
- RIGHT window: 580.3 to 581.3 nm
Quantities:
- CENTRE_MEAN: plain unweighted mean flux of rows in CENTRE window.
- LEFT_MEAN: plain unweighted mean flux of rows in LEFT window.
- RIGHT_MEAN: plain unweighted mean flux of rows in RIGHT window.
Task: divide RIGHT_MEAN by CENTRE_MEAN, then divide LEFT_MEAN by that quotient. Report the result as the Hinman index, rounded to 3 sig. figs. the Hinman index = 23.1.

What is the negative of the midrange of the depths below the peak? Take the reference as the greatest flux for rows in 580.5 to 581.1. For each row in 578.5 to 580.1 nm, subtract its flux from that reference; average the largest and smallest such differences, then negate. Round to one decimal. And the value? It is 0.1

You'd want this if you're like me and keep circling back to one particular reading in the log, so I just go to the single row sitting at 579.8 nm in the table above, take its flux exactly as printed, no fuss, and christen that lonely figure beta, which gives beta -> 25.1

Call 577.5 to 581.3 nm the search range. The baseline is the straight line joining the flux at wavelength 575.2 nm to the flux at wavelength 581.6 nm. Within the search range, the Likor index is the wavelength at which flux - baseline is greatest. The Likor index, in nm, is 580.2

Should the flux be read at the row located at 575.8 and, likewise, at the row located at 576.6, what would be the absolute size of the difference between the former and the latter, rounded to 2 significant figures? 3.2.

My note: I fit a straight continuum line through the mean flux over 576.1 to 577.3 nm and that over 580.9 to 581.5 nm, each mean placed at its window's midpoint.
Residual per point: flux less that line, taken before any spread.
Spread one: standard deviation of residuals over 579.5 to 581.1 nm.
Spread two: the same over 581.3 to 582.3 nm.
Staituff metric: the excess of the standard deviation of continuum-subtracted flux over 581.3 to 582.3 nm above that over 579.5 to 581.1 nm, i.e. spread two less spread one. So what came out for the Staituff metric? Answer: -1.0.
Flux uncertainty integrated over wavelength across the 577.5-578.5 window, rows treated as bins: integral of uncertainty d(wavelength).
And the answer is 1.7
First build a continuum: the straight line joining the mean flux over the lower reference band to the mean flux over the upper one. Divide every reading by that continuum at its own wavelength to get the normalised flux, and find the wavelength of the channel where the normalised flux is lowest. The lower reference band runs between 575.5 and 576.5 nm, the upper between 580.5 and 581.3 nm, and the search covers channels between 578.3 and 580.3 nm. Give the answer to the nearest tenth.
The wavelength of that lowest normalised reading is 579.6 nm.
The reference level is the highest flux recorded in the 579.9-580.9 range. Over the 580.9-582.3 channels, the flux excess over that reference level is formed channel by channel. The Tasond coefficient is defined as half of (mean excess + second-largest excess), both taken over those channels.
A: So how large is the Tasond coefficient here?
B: -3.0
